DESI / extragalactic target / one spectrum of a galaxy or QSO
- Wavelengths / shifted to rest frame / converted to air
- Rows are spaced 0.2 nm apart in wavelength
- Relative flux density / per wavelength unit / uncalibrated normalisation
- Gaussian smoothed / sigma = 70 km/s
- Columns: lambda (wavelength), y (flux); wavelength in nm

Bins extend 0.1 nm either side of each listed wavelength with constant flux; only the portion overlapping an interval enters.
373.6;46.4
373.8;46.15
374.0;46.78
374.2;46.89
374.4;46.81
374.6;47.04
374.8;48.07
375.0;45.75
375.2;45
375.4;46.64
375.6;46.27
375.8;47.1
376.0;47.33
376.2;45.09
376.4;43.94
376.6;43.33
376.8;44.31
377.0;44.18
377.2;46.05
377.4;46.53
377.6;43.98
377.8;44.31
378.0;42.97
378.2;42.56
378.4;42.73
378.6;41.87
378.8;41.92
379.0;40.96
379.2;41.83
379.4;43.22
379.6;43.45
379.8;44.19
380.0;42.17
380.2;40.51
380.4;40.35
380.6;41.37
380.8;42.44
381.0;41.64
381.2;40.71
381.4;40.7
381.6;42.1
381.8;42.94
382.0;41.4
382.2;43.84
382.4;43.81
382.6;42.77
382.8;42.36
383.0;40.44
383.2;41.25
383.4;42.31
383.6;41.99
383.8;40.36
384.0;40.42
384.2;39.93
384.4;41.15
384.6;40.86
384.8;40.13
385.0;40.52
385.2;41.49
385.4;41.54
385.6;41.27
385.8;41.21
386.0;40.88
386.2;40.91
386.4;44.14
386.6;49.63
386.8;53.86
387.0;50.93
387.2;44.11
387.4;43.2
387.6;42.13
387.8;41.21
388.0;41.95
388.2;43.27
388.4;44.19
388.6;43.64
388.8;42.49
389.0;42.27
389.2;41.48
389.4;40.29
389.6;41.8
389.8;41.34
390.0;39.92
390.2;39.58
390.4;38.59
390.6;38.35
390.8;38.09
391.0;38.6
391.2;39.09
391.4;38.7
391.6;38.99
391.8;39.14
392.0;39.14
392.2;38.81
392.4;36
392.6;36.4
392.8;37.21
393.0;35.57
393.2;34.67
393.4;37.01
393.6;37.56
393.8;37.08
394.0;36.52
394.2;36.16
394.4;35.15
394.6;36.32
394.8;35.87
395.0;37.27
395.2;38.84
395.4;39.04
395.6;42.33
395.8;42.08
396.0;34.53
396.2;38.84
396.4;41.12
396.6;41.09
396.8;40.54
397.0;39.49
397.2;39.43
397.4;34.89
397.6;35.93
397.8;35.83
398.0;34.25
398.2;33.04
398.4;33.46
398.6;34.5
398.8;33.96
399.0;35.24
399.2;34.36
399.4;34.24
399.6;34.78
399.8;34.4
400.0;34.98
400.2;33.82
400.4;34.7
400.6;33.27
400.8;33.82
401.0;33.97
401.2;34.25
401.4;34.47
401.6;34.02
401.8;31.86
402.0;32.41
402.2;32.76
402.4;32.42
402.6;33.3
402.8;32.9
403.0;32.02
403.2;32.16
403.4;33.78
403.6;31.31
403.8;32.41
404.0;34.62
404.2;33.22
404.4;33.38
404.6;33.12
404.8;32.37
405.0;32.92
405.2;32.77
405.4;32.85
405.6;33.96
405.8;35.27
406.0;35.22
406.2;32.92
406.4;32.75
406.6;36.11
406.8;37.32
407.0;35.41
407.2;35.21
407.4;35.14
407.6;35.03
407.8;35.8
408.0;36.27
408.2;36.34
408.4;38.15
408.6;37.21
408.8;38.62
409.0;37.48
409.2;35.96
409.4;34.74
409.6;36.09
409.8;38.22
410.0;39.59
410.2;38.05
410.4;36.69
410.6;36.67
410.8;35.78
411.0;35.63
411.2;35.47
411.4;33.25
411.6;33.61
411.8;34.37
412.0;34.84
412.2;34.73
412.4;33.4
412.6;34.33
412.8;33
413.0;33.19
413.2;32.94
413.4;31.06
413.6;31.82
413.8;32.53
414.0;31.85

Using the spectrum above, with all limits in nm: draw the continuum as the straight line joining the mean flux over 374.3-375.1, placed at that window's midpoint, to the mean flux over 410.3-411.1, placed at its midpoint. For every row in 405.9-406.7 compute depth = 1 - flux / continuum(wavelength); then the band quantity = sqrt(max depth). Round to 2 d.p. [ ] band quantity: 0.36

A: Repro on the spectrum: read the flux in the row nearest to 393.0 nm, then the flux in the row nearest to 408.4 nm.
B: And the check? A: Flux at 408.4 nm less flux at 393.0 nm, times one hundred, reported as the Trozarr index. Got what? 258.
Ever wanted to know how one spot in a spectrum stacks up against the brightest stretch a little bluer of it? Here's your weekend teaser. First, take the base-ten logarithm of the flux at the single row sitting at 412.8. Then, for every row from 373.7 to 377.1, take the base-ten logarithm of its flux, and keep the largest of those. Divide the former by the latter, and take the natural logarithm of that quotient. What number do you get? -0.10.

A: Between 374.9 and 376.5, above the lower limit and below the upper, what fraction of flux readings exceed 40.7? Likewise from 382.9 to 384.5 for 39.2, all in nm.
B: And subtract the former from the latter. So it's 0.00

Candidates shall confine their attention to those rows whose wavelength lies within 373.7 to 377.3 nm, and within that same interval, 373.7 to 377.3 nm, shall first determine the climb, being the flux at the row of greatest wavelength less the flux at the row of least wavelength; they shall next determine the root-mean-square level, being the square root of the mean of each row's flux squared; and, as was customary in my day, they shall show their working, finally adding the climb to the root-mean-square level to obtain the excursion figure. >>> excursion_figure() 45.8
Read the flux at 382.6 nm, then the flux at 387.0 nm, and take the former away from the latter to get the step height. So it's 8.2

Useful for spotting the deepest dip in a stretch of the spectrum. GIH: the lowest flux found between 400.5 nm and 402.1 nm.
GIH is 31.86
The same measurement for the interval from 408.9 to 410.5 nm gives 34.74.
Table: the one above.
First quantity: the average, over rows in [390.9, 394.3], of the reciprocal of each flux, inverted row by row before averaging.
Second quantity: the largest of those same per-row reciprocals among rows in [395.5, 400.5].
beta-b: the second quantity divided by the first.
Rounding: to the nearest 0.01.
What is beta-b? 1.13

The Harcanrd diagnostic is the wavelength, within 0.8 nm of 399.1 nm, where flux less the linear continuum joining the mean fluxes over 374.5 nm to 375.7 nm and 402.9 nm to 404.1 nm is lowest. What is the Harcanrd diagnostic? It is 398.4 nm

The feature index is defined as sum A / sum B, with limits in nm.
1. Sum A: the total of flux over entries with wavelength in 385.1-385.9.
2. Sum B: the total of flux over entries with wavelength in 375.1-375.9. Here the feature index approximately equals 0.89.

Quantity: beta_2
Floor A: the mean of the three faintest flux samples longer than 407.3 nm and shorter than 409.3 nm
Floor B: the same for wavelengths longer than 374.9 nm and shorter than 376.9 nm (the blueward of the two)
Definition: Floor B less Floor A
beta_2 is 8.5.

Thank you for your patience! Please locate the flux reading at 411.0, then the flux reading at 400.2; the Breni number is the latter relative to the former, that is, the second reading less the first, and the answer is -1.8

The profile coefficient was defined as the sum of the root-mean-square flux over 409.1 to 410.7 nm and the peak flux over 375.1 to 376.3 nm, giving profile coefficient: 84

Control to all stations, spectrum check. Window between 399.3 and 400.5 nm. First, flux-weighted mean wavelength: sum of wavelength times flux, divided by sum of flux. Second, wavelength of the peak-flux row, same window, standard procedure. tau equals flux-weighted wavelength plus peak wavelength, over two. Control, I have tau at 399.95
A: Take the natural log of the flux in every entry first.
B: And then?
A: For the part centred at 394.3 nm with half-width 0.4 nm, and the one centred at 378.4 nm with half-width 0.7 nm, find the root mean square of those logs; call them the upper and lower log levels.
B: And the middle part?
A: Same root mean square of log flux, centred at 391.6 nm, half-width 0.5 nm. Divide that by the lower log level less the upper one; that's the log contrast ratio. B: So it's 22.3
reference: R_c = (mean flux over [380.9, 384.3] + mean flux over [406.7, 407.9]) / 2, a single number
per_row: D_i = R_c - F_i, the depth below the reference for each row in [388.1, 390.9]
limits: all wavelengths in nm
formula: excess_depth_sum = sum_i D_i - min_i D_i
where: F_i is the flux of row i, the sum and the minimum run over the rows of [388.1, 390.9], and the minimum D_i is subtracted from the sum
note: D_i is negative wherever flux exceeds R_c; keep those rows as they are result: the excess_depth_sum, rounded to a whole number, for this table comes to -28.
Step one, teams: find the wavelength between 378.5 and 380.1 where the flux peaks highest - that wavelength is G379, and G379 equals 379.8 nm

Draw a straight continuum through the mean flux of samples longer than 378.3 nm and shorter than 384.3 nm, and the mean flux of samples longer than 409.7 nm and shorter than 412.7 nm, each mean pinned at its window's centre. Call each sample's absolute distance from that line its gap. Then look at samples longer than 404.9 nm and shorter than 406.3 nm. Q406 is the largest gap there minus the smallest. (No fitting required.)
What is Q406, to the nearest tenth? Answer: 2.6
